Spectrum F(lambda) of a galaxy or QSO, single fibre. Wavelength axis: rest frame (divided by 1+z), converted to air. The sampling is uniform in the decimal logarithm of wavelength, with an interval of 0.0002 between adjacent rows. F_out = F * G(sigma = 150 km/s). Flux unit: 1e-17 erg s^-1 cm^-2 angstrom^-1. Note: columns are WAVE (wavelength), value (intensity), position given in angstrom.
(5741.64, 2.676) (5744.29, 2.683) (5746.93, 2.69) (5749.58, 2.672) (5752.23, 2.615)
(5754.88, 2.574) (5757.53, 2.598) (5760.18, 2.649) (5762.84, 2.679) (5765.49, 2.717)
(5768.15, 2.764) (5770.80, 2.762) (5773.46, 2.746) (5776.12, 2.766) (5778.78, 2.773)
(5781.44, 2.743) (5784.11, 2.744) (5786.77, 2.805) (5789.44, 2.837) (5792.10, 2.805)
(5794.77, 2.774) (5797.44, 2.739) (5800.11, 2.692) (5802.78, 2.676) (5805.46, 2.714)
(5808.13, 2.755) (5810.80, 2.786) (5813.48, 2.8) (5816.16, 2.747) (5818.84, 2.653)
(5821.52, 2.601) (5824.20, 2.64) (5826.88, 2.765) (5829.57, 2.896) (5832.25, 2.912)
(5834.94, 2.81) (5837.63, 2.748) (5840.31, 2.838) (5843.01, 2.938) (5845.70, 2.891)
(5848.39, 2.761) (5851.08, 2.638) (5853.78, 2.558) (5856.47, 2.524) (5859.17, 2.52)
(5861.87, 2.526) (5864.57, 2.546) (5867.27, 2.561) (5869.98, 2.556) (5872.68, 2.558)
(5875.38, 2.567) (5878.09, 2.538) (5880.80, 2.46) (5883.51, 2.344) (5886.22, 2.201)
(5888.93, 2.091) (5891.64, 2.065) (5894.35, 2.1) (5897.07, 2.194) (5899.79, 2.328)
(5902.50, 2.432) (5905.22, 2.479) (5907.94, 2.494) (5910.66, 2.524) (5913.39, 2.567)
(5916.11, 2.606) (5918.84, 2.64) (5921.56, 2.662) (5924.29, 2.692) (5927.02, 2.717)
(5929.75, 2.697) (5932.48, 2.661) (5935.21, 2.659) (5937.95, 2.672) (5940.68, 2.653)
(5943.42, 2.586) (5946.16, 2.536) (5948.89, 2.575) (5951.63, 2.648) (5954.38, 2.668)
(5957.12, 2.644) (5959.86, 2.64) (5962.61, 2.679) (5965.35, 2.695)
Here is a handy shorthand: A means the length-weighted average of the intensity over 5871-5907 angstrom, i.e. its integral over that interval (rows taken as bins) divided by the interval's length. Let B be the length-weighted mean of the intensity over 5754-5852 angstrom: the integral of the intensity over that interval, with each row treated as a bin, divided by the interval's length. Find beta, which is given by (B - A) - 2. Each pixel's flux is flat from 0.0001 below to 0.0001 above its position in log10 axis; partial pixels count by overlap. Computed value -1.59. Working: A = 2.34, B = 2.75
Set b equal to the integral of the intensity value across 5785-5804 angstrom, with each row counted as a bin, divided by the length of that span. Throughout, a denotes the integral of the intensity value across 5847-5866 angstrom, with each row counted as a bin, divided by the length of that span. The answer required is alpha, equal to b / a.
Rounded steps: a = 2.58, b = 2.76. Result 1.07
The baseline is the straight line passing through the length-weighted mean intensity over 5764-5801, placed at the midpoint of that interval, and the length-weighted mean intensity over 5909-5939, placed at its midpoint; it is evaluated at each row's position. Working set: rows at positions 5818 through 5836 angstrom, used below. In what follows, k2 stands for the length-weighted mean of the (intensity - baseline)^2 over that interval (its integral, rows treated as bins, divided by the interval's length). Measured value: 0.016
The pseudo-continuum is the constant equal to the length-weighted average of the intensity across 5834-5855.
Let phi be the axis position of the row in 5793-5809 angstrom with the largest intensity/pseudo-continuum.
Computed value 5794.77 angstrom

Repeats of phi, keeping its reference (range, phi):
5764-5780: 5778.78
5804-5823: 5813.48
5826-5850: 5843.01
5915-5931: 5927.02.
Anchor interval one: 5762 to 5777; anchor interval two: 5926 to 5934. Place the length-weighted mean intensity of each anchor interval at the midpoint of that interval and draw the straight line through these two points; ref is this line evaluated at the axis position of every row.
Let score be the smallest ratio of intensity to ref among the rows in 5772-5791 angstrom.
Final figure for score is 1.00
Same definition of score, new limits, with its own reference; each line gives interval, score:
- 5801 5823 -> 0.95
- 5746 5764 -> 0.94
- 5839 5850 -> 1.02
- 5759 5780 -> 0.97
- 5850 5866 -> 0.93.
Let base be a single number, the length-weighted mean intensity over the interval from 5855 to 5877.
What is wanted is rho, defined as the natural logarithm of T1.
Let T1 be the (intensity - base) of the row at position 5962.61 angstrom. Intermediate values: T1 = 0.13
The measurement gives -2.0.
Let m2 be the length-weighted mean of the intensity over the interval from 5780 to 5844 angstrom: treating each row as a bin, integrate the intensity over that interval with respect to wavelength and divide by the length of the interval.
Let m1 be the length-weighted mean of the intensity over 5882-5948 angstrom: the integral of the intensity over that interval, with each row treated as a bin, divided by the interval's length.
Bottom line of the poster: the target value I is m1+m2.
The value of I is 5.25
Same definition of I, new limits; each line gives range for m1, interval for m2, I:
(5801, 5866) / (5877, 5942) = 5.20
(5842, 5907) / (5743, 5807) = 5.19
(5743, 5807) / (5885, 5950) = 5.21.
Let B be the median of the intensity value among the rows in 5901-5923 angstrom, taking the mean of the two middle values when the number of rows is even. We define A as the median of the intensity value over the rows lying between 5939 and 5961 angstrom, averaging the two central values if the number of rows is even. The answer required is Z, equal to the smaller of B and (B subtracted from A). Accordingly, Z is 0.10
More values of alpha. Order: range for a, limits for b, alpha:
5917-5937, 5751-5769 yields 0.99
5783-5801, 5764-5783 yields 0.99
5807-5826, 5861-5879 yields 0.94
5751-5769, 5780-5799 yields 1.05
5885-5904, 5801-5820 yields 1.24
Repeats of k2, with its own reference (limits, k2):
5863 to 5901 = 0.132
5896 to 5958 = 0.021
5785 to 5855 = 0.010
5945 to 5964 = 0.003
